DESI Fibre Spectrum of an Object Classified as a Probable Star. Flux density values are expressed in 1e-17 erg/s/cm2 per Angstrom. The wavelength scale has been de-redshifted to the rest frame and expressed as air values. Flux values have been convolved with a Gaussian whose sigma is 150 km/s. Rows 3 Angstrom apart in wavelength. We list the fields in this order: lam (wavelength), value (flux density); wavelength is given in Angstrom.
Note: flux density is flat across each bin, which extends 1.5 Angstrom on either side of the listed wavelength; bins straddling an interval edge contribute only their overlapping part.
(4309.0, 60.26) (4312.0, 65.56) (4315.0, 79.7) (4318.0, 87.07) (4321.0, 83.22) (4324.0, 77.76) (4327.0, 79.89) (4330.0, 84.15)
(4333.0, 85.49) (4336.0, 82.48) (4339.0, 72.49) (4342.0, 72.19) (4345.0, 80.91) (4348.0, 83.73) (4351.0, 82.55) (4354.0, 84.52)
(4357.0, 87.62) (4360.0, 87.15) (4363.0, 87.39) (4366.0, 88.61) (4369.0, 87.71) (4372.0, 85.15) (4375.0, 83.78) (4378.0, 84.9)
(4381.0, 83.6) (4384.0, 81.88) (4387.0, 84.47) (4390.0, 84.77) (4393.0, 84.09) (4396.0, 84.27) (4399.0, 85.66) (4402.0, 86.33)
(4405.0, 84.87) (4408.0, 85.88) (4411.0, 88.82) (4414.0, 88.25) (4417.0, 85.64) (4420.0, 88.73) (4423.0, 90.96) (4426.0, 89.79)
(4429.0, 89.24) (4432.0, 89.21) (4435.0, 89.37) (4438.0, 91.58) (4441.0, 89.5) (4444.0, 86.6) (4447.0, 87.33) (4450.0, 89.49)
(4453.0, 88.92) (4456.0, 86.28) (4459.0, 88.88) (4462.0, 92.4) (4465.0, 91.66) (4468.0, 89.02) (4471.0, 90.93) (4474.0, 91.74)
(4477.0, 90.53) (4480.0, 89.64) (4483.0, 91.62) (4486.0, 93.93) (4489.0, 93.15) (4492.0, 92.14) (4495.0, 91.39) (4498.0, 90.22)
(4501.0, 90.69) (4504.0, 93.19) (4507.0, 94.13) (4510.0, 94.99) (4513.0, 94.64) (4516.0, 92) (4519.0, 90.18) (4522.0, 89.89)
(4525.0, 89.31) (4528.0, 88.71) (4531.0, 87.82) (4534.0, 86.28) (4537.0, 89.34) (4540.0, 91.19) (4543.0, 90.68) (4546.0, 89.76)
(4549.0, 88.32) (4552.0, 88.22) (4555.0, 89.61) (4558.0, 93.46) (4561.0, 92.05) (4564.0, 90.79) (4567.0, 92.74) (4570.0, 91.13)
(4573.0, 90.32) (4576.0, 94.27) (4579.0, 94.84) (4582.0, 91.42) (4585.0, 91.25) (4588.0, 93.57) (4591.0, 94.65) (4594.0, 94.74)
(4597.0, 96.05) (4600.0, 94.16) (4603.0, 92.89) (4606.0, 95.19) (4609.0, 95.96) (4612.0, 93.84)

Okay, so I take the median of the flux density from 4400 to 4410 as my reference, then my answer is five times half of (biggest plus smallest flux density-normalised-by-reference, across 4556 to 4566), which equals 5.36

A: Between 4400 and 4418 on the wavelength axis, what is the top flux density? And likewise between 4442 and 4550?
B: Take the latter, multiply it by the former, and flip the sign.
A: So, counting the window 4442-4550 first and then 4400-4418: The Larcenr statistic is -8437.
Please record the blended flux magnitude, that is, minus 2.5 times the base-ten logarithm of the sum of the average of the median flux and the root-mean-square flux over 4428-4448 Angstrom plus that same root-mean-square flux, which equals -5.63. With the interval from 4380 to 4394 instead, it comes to -5.56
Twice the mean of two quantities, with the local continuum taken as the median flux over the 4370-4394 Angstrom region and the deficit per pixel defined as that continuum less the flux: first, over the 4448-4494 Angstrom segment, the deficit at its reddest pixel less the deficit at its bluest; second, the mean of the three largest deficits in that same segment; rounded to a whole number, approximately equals -6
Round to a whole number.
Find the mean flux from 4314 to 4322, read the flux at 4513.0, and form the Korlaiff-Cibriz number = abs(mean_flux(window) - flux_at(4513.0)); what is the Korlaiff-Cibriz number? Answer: 11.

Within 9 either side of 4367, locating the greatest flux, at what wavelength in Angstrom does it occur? 4366.0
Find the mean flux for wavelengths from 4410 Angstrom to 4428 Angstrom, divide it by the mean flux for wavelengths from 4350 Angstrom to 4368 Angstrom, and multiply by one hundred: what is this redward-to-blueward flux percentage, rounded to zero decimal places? 103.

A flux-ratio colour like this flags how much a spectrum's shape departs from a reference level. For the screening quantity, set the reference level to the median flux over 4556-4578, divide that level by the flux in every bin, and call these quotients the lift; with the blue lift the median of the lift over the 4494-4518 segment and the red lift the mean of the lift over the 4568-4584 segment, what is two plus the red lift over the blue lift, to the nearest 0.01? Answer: 3.00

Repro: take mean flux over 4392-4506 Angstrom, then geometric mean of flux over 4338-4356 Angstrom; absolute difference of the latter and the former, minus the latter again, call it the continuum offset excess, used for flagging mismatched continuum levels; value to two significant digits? -69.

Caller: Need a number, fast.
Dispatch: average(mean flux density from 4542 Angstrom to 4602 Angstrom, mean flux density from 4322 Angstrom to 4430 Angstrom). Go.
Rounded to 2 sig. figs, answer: 88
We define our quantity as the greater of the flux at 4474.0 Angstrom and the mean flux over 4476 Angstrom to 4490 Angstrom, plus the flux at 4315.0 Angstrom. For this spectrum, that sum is 171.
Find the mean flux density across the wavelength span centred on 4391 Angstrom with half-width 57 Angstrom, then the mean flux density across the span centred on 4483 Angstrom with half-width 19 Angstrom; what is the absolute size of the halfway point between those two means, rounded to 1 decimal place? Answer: 88.4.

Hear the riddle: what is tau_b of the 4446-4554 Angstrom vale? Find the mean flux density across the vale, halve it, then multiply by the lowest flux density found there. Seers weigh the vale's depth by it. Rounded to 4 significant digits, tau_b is 3905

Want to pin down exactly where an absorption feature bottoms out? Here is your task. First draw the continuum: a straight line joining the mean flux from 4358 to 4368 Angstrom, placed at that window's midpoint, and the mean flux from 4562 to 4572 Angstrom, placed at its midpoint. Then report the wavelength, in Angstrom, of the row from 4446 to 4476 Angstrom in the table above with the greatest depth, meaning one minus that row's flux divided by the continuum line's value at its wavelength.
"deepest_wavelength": 4456.0 Angstrom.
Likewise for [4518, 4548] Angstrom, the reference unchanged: 4534.0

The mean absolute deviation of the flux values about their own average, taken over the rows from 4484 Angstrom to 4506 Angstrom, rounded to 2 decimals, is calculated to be 1.14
